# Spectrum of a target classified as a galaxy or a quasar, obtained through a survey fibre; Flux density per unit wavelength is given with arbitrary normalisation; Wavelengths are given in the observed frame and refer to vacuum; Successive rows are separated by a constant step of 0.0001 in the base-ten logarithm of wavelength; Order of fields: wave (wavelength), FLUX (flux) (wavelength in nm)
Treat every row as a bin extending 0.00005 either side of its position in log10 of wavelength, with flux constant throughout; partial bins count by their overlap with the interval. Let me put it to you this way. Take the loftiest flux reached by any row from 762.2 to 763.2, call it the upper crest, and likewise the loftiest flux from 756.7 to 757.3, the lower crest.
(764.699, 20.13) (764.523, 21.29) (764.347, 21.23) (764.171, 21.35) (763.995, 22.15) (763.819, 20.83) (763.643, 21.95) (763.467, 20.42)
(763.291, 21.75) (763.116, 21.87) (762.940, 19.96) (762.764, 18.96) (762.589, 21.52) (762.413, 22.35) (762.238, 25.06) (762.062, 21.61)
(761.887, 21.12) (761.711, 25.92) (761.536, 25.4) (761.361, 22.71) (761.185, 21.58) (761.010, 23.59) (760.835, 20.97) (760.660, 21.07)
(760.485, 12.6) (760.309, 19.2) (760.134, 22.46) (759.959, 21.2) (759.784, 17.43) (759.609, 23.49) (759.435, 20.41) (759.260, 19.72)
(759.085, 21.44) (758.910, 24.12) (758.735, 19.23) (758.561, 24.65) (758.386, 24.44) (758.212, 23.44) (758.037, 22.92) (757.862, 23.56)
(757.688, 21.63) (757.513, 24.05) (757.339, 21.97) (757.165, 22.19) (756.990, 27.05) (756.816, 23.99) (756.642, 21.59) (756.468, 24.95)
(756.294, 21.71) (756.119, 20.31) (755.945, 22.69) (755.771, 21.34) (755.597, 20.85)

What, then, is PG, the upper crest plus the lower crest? 52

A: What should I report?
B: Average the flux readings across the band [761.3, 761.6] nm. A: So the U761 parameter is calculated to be 24.1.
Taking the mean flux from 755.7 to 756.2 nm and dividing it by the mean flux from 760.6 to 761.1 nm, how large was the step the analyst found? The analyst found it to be 0.98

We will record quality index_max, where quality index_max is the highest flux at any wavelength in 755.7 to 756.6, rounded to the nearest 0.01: 24.95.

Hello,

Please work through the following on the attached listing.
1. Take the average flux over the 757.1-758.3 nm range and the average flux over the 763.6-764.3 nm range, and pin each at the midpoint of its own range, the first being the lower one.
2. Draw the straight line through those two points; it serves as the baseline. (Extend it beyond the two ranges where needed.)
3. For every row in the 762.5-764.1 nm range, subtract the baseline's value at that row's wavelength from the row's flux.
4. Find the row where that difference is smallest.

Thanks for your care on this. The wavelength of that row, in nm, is 762.764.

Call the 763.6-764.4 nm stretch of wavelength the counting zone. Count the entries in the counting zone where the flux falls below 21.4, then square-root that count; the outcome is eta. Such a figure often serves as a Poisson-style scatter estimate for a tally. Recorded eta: 1.7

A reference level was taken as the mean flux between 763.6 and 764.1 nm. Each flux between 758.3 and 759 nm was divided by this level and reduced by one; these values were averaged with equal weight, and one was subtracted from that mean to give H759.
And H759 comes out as -0.93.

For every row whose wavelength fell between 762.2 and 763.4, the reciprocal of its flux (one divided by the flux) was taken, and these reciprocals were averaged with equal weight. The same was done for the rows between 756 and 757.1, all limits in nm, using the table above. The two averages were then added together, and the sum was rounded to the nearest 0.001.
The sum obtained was 0.090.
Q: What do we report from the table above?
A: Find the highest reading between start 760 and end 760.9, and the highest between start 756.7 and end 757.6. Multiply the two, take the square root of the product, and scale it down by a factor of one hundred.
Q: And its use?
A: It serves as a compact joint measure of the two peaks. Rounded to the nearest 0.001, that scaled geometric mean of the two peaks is 0.246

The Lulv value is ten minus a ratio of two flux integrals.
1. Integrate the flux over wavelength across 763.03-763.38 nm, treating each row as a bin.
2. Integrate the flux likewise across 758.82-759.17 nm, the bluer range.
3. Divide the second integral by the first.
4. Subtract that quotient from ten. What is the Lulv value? 8.96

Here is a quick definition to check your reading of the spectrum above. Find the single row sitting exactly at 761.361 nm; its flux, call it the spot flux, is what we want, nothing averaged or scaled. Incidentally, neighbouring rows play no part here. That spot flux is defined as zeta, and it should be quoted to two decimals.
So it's 22.71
